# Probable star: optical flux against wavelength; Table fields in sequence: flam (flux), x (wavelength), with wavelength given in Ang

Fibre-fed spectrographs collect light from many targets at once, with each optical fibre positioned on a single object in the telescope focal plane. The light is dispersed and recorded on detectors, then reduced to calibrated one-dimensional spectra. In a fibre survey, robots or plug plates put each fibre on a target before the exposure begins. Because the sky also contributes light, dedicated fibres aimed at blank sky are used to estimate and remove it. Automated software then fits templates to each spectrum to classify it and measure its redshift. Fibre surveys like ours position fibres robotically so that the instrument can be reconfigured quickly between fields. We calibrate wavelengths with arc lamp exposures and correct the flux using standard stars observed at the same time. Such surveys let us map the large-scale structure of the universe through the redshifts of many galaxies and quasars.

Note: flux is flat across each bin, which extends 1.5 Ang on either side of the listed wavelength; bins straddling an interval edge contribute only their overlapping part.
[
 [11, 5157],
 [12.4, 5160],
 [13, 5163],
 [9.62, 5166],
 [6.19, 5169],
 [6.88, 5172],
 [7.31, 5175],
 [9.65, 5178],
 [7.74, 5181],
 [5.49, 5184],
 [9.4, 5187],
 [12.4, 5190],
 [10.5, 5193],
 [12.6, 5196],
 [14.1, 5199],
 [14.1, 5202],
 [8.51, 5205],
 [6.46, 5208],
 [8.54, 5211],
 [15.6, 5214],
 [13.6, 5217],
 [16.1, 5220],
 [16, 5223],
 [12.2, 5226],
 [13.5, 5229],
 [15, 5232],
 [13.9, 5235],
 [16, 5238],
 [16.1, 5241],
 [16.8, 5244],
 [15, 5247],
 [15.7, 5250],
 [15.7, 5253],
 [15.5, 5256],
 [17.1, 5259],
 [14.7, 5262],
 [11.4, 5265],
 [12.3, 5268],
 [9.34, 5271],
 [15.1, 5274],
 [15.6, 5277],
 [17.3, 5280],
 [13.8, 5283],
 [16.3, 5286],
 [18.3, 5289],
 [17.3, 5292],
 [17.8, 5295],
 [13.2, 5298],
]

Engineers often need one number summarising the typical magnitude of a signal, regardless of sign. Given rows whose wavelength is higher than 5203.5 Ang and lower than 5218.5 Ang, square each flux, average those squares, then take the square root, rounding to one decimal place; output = 11.1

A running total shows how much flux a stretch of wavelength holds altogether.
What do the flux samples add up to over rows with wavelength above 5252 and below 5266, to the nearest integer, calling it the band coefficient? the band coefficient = 74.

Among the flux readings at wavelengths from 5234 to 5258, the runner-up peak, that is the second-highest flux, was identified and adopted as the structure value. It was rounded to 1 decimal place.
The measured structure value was 16.1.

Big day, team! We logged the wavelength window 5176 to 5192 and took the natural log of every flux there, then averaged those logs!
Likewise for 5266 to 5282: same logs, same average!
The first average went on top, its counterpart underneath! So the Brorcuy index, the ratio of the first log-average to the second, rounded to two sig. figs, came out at 0.83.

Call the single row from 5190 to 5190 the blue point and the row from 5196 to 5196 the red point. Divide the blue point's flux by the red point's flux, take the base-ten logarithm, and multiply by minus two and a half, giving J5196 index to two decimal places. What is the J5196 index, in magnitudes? 0.02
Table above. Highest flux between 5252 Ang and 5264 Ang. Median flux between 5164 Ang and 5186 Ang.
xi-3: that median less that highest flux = -10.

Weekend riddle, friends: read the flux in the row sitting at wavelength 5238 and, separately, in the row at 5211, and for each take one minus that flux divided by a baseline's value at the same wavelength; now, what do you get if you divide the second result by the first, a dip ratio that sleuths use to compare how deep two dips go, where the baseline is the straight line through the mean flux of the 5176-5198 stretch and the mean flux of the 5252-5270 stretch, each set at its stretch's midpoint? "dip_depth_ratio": -1.0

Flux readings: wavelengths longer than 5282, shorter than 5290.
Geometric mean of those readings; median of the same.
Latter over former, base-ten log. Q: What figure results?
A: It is 0.007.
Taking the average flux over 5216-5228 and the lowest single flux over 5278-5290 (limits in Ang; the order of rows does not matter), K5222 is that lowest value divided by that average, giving 0.95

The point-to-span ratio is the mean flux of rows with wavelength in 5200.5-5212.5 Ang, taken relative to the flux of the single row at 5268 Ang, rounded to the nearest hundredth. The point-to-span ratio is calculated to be 0.76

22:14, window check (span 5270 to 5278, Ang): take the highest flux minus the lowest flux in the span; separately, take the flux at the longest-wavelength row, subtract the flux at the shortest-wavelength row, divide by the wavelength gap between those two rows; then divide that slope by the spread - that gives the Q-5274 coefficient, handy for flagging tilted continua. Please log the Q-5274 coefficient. 0.17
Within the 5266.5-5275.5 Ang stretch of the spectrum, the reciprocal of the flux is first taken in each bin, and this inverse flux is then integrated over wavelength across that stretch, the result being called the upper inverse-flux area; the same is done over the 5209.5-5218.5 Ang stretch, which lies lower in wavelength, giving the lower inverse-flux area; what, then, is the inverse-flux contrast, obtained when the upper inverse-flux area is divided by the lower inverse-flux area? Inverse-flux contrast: 1.00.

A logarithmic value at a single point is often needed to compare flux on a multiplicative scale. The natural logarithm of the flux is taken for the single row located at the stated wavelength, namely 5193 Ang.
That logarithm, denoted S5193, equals 2.4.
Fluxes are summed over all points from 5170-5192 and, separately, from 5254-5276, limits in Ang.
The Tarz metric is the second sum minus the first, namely 37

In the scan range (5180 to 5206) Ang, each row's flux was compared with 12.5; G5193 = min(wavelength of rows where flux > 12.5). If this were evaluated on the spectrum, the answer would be 5196 Ang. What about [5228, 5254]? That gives 5229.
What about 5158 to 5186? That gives 5163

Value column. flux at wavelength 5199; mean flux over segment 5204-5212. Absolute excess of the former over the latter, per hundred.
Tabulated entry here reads 0.063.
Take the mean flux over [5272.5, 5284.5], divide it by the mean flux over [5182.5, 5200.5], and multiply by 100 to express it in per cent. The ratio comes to 144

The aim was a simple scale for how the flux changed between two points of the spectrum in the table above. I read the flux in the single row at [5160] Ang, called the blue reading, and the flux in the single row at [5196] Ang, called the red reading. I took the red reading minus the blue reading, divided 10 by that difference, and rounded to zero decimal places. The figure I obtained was 50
